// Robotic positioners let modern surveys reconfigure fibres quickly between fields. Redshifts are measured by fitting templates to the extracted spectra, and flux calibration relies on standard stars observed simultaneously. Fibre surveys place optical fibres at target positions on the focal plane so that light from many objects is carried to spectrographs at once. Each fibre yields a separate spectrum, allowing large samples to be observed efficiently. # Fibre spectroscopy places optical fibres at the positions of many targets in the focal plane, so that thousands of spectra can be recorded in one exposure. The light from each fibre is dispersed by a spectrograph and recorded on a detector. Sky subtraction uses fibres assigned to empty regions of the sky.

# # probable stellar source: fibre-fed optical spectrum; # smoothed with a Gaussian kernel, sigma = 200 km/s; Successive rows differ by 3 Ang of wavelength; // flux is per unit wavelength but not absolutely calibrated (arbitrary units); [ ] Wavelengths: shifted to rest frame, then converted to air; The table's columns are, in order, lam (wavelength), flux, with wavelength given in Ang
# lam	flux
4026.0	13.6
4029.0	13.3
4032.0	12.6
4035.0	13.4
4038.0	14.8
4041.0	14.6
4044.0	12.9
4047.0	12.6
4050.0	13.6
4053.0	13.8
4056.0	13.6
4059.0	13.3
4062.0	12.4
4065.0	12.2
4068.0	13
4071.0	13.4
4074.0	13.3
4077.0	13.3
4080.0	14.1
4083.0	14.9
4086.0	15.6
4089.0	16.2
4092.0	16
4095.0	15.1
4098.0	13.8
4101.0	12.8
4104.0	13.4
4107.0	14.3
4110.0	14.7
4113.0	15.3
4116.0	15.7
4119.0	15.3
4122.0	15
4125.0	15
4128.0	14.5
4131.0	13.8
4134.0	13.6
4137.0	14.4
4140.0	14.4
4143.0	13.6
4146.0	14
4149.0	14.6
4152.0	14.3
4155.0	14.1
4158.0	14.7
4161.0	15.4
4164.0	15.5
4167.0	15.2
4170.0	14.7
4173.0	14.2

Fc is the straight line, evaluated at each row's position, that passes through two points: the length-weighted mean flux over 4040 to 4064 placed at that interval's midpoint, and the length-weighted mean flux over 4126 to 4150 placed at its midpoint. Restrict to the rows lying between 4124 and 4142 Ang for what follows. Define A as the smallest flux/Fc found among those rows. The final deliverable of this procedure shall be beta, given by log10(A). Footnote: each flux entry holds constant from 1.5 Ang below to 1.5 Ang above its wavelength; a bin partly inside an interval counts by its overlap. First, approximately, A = 0.966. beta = -0.015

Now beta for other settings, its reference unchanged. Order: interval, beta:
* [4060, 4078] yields -0.042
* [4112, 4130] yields 0.014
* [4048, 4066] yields -0.042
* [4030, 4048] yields -0.022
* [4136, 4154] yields -0.018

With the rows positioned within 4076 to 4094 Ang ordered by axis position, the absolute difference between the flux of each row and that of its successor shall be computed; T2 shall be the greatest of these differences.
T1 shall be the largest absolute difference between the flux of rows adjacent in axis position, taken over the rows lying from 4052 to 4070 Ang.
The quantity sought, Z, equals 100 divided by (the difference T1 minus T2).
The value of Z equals 1000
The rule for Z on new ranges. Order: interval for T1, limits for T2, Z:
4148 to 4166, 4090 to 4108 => -167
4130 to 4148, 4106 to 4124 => 500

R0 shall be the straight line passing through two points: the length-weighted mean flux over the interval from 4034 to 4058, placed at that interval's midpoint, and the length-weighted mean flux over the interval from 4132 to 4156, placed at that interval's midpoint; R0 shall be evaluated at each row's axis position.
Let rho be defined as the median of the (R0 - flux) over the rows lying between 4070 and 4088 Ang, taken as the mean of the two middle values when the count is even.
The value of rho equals 0.05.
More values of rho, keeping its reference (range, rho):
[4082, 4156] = -0.46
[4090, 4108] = -0.13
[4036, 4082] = 0.42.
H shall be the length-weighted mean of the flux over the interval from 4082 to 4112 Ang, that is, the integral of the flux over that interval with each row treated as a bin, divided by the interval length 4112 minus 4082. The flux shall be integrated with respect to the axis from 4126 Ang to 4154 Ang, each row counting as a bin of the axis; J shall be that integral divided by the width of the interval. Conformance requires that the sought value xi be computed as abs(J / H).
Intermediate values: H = 14.7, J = 14.1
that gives 0.96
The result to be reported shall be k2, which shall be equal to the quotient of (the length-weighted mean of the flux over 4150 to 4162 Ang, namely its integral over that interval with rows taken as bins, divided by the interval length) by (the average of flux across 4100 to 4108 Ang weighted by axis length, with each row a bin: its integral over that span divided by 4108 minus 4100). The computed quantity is 1.08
